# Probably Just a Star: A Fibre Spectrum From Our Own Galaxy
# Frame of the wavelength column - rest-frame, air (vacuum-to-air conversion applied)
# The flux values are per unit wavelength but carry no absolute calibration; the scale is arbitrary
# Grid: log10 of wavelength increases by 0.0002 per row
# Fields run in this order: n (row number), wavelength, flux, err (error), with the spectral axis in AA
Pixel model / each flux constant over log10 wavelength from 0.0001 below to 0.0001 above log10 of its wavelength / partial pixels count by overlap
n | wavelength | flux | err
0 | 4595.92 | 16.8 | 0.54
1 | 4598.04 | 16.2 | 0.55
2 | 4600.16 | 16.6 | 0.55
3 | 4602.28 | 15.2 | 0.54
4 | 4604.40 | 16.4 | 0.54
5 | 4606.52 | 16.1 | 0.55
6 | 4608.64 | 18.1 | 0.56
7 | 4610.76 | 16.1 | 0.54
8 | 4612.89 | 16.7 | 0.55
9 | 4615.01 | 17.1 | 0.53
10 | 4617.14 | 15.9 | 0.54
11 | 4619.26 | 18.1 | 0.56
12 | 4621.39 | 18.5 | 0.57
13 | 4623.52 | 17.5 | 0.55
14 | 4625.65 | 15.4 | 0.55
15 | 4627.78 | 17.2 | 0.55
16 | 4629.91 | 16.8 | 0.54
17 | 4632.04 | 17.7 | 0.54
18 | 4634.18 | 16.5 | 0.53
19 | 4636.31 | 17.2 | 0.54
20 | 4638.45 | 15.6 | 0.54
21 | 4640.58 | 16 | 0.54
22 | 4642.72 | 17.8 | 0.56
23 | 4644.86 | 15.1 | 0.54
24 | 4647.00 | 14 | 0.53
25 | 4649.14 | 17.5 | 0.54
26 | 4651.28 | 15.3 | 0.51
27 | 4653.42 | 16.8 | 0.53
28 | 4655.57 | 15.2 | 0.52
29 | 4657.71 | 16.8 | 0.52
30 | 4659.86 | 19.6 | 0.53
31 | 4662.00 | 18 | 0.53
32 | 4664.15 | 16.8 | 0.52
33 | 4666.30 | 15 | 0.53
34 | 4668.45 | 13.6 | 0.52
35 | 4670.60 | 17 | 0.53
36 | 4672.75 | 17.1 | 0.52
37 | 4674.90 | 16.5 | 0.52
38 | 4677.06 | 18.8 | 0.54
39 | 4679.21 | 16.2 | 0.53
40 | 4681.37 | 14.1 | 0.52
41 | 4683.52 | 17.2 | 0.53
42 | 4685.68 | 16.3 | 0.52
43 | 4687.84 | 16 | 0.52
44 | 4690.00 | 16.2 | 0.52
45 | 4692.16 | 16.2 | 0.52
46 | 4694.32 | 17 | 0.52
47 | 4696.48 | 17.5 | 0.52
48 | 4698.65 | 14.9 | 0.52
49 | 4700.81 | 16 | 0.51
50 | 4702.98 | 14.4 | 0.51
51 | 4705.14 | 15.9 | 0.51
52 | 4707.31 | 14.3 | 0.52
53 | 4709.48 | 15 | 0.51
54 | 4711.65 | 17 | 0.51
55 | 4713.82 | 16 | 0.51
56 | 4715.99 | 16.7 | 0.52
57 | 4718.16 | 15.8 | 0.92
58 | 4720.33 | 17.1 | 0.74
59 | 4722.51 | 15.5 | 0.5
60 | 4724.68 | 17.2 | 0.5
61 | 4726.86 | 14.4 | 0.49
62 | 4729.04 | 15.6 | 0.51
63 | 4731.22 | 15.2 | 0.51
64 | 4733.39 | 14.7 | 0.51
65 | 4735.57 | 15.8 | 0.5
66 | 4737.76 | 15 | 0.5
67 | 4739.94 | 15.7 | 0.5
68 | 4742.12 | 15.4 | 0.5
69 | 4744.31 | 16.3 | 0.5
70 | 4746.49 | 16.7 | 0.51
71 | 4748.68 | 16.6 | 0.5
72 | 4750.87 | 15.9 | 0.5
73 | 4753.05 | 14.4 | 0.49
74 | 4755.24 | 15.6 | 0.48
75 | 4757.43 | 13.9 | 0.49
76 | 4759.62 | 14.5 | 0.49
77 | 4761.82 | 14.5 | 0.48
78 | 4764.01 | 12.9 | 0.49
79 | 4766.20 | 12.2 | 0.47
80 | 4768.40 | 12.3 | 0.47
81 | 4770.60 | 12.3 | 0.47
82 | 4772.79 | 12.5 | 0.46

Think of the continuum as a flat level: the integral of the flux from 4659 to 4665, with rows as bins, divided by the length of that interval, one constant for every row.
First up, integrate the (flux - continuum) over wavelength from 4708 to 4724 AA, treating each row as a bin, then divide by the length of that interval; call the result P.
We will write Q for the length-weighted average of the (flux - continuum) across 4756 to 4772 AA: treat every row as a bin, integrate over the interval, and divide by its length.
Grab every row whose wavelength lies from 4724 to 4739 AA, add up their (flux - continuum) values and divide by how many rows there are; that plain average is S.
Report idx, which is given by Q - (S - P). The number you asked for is -4.2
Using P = -2.00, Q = -4.9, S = -2.7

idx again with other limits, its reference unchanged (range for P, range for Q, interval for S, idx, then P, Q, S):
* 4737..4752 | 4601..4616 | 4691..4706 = -1.6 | -2.18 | -1.6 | -2.2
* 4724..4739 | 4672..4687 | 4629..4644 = -3.0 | -2.77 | -1.6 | -1.3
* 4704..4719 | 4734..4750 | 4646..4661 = -2.9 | -2.33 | -2.2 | -1.7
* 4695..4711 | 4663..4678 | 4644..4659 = -2.1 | -2.63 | -1.8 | -2.3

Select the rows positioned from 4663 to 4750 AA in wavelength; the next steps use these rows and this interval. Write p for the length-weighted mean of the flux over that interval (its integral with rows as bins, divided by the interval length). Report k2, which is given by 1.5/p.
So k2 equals 0.0939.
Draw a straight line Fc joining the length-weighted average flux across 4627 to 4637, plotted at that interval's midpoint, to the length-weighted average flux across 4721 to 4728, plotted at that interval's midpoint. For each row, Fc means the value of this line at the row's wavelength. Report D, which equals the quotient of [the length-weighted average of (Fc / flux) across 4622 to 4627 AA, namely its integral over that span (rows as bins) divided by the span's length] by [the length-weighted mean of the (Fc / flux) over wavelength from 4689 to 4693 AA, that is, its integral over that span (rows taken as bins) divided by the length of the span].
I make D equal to 1.03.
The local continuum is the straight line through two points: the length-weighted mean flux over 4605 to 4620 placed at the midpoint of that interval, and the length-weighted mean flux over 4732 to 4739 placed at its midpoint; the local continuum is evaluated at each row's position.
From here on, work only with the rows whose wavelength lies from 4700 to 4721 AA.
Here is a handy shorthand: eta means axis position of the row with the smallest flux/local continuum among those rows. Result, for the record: 4707.31 AA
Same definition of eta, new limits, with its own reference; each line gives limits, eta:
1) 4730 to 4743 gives 4733.39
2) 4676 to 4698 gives 4681.37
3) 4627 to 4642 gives 4638.45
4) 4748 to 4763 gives 4757.43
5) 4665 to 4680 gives 4668.45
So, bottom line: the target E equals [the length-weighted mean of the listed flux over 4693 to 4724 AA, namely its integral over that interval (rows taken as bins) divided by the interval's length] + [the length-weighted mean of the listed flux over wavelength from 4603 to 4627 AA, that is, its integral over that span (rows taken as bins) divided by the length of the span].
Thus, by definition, 32.8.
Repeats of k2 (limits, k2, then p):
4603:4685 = 0.0903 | 16.6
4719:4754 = 0.0954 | 15.7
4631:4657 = 0.0924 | 16.2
